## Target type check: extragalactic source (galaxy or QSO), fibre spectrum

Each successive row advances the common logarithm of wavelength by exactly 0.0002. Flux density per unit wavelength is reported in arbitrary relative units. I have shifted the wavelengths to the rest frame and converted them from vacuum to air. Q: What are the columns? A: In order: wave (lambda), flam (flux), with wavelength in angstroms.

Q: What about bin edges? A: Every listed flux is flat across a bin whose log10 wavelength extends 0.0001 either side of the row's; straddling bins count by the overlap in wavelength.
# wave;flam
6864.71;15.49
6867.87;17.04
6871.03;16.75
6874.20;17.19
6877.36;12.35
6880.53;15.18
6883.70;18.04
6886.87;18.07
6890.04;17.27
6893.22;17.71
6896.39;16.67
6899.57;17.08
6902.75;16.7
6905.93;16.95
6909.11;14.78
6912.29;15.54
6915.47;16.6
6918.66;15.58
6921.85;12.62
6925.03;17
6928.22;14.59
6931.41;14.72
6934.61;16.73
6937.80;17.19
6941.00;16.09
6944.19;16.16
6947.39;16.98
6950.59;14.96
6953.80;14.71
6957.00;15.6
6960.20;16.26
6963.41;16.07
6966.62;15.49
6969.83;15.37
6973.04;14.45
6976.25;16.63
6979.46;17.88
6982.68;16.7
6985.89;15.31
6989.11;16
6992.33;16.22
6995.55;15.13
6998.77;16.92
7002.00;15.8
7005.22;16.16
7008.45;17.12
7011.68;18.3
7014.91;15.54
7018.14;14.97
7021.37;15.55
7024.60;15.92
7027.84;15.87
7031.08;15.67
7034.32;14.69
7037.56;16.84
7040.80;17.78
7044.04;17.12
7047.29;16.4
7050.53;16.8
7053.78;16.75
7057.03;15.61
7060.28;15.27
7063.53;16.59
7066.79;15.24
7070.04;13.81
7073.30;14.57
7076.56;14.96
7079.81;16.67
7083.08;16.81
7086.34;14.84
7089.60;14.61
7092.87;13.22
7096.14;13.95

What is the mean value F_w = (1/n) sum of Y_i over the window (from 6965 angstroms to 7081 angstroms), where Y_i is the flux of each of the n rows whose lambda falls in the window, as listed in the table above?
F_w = 16.0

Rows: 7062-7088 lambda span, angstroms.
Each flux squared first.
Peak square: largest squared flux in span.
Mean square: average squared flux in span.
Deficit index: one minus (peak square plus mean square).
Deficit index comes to -521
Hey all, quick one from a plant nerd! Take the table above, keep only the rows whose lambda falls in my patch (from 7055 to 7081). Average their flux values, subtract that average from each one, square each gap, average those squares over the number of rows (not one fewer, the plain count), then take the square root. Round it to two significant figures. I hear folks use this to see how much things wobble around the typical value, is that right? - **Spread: 0.90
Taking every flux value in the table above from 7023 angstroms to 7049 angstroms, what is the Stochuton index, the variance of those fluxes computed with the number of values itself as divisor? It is 0.8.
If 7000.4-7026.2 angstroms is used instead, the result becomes 1.0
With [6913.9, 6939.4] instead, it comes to 2.2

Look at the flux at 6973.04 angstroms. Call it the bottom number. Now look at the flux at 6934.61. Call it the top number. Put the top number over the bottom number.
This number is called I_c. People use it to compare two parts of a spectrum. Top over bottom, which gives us 1.16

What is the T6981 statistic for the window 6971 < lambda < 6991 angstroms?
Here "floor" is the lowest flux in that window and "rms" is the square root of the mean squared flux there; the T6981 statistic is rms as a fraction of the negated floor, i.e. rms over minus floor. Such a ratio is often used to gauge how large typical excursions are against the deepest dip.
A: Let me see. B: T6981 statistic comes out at -1.12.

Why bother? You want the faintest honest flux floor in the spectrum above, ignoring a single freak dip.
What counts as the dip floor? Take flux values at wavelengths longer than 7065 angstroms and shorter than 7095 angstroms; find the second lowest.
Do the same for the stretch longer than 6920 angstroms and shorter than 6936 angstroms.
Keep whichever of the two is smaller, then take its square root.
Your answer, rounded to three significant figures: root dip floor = 3.72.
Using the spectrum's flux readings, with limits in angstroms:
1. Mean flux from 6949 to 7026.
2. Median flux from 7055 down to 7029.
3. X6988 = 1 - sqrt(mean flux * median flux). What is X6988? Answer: -15.4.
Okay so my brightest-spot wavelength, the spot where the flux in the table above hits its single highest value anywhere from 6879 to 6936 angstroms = 6886.87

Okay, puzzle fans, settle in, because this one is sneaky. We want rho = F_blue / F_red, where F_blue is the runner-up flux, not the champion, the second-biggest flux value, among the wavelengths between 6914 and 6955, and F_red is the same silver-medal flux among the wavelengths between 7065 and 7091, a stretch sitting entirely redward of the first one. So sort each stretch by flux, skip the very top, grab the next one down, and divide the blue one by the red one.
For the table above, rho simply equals 1.02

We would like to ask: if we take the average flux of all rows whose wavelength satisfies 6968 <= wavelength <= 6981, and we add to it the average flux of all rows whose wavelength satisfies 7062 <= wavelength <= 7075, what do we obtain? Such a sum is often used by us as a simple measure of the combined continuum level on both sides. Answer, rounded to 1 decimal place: 31.1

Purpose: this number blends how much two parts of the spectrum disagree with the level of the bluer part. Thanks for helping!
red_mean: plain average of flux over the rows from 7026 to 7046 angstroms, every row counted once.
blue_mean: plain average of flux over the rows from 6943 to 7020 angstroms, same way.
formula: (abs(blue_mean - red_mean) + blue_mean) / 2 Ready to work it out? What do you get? 8.16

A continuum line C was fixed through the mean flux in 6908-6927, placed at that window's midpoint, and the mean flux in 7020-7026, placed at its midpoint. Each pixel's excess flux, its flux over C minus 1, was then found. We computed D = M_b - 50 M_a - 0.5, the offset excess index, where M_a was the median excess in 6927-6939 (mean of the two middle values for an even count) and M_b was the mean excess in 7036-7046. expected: -1.4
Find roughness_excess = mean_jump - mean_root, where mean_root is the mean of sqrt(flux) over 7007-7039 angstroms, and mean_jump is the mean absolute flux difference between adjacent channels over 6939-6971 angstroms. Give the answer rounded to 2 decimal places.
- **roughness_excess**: -3.38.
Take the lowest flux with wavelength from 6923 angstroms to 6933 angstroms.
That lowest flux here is 14.59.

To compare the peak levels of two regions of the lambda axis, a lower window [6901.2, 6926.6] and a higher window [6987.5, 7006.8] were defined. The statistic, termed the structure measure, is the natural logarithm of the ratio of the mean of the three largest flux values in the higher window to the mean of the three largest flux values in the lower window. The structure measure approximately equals -0.03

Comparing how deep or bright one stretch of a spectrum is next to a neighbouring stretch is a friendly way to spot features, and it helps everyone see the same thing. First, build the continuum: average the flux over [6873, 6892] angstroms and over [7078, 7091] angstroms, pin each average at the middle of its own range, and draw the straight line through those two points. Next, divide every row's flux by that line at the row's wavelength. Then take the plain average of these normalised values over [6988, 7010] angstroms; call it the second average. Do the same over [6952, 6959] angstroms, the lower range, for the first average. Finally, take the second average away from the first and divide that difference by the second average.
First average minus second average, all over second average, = -0.07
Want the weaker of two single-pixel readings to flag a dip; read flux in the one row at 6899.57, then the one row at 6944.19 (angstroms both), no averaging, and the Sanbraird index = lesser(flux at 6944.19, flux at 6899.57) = 16.2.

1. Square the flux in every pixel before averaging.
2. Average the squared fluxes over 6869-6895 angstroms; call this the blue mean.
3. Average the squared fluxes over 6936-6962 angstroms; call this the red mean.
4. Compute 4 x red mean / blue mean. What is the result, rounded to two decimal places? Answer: 3.69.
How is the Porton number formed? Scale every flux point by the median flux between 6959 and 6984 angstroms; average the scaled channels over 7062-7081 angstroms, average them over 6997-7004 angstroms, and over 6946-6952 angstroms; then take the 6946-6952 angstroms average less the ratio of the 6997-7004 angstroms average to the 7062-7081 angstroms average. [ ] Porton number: -0.08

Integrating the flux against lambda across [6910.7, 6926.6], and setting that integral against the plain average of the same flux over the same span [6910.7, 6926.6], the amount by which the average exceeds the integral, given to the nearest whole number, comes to -231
